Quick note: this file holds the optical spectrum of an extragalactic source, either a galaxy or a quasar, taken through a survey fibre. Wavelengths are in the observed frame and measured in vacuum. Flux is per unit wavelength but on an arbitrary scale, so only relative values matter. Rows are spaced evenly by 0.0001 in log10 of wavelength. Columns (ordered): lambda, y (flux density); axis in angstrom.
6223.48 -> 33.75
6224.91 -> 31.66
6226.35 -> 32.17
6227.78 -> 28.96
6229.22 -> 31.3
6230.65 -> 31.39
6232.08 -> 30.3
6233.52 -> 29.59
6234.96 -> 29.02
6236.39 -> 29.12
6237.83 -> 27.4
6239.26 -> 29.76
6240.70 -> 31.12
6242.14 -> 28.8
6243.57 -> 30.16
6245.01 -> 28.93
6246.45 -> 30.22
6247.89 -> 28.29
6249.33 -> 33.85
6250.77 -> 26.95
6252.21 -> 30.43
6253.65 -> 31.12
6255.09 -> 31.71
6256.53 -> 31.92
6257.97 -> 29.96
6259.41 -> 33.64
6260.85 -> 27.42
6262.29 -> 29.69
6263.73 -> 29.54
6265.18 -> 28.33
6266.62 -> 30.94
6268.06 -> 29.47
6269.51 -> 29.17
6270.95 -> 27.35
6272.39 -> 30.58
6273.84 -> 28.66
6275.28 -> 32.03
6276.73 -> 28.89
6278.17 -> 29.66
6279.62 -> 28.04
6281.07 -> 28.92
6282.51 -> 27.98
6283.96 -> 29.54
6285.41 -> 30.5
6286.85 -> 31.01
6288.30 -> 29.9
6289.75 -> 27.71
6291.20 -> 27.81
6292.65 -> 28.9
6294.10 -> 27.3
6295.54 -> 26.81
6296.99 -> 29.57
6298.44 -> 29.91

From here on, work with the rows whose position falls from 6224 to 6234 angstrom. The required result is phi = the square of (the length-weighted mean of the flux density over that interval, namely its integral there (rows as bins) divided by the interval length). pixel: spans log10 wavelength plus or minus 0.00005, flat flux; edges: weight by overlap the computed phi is 952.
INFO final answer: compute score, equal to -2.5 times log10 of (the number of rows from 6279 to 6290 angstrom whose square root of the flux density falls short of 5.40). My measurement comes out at -1.5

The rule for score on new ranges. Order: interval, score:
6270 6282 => -1.7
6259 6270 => -0.8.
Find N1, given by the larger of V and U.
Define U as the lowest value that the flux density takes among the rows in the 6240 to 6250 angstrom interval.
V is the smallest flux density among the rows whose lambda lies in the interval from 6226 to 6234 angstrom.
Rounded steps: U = 28.29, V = 28.96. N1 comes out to 29.0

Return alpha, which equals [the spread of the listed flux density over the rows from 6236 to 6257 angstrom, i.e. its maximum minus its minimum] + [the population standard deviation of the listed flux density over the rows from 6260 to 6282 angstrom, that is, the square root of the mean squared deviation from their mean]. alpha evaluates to 8.1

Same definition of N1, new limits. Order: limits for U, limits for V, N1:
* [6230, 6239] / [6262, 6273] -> 27.4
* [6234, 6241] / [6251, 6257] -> 30.4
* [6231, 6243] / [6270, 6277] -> 27.4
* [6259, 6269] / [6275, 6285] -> 28.0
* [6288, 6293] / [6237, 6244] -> 27.7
